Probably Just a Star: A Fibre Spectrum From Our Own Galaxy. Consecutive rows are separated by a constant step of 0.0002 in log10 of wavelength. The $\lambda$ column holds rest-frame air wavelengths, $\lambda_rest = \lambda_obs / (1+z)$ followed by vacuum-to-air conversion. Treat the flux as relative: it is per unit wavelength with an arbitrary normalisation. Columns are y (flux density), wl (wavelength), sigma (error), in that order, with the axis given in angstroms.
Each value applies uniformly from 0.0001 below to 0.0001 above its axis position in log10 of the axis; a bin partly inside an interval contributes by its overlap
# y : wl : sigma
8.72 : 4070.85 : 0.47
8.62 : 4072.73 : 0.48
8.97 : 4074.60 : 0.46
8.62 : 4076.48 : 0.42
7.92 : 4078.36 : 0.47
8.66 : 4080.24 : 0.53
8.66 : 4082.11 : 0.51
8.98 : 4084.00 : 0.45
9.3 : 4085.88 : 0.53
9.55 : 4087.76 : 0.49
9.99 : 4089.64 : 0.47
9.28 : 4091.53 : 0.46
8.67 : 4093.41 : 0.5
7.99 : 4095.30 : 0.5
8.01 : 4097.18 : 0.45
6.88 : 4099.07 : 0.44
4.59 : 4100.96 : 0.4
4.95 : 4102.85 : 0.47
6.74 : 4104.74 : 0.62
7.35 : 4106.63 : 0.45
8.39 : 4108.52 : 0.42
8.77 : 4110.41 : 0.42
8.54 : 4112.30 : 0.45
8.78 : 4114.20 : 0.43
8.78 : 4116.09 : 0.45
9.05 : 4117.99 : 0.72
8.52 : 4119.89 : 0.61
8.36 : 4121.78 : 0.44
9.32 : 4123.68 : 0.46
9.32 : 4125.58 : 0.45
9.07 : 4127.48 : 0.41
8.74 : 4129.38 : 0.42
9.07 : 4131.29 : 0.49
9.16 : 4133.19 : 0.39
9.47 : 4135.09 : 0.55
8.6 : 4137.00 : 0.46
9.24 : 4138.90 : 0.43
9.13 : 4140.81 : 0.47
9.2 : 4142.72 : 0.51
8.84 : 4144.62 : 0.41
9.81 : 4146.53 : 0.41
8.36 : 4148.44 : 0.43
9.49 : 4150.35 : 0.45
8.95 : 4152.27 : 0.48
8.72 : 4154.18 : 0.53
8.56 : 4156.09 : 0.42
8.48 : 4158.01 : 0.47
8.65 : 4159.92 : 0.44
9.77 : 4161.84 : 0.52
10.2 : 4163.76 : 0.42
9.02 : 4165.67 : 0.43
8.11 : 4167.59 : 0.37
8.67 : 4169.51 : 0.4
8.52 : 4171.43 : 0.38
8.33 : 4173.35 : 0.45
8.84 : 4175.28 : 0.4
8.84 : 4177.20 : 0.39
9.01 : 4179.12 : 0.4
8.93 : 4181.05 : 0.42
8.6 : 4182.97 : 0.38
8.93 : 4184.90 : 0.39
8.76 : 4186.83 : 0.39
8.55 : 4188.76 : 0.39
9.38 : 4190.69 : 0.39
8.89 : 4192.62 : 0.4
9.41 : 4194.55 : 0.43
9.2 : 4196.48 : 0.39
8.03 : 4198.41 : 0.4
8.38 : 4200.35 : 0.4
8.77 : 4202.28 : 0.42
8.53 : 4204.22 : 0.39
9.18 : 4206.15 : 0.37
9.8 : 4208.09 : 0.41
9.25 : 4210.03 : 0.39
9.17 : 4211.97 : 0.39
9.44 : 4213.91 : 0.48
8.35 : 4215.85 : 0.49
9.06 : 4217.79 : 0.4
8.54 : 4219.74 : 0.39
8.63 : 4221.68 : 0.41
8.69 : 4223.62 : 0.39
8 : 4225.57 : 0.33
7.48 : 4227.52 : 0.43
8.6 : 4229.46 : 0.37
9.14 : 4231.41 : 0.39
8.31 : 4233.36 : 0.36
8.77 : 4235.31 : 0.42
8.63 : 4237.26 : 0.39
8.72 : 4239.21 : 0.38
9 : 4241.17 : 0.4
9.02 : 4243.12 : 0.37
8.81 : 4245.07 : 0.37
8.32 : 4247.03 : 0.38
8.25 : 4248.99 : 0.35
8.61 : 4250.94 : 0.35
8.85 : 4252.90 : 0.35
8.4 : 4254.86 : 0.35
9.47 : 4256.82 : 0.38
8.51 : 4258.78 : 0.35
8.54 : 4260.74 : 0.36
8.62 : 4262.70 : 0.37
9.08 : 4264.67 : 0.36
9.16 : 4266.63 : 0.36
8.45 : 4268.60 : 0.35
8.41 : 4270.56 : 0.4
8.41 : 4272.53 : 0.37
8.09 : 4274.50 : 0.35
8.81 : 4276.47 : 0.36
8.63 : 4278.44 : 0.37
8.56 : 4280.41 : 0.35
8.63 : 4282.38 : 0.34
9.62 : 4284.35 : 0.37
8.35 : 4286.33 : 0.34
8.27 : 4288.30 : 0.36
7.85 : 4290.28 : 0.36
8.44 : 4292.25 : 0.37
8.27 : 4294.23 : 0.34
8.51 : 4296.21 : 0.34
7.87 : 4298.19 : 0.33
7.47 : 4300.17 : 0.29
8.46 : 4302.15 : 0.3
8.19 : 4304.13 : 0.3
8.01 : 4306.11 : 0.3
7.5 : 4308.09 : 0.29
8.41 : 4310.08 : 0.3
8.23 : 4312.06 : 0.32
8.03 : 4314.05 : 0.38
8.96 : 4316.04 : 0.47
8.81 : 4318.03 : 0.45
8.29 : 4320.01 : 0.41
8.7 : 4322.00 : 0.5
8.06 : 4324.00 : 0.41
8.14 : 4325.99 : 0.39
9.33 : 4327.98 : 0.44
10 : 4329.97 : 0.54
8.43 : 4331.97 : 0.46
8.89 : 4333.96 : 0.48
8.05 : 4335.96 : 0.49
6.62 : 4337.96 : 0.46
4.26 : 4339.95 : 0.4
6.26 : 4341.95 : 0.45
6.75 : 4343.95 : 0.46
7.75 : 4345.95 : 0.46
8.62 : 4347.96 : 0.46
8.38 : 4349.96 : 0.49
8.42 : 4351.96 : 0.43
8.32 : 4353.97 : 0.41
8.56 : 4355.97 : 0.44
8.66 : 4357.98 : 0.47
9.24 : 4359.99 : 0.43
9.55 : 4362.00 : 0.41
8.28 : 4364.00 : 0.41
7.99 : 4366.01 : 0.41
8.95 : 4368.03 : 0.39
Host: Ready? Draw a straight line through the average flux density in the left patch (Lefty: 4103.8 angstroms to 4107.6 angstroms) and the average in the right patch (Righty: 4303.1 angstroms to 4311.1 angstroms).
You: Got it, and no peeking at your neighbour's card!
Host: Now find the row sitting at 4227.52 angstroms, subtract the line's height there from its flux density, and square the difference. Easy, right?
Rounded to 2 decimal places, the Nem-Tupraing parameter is 0.03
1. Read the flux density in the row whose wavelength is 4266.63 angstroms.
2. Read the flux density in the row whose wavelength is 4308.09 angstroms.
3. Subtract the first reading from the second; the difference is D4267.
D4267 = -1.7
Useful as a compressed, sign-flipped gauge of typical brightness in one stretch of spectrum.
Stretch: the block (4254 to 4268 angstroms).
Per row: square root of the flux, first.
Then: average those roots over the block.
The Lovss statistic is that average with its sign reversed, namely -2.97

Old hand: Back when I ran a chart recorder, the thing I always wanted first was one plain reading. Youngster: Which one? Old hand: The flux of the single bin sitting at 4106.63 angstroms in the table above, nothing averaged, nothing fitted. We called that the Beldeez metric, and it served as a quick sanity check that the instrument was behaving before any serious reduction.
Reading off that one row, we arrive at 7.35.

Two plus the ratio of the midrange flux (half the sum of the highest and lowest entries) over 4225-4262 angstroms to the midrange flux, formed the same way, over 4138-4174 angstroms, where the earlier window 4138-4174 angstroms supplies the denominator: 2.93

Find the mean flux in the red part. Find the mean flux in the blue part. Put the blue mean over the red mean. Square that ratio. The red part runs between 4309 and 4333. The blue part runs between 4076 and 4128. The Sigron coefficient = 0.93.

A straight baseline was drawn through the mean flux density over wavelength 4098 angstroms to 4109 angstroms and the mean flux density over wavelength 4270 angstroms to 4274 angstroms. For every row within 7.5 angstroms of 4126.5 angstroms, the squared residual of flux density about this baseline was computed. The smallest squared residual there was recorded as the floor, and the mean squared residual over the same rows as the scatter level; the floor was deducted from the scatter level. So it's 2.2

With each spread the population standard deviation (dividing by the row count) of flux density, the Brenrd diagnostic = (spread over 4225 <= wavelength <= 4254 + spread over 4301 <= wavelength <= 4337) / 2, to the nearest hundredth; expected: 0.49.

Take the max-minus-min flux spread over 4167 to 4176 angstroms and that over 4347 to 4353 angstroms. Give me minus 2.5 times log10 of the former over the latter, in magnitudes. -1.2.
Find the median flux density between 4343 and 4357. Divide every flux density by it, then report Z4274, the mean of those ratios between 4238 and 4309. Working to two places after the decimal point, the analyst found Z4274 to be 1.01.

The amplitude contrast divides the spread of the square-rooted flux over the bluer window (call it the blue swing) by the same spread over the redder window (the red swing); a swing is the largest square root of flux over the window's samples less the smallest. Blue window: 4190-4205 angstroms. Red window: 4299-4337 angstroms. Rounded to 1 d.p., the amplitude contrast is 0.5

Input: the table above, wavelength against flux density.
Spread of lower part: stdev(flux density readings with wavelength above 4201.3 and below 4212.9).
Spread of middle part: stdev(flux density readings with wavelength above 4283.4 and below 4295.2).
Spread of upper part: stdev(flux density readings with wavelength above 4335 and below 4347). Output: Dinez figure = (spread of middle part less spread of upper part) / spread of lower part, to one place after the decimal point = -1.7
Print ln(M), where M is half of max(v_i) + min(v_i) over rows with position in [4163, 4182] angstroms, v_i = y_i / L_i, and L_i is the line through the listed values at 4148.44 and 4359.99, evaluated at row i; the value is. 0.08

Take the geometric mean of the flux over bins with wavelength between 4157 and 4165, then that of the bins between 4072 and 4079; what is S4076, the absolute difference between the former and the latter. 0.72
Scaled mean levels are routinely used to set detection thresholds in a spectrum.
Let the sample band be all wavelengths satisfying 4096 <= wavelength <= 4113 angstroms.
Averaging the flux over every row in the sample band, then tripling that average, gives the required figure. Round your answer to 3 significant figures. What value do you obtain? 21.4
